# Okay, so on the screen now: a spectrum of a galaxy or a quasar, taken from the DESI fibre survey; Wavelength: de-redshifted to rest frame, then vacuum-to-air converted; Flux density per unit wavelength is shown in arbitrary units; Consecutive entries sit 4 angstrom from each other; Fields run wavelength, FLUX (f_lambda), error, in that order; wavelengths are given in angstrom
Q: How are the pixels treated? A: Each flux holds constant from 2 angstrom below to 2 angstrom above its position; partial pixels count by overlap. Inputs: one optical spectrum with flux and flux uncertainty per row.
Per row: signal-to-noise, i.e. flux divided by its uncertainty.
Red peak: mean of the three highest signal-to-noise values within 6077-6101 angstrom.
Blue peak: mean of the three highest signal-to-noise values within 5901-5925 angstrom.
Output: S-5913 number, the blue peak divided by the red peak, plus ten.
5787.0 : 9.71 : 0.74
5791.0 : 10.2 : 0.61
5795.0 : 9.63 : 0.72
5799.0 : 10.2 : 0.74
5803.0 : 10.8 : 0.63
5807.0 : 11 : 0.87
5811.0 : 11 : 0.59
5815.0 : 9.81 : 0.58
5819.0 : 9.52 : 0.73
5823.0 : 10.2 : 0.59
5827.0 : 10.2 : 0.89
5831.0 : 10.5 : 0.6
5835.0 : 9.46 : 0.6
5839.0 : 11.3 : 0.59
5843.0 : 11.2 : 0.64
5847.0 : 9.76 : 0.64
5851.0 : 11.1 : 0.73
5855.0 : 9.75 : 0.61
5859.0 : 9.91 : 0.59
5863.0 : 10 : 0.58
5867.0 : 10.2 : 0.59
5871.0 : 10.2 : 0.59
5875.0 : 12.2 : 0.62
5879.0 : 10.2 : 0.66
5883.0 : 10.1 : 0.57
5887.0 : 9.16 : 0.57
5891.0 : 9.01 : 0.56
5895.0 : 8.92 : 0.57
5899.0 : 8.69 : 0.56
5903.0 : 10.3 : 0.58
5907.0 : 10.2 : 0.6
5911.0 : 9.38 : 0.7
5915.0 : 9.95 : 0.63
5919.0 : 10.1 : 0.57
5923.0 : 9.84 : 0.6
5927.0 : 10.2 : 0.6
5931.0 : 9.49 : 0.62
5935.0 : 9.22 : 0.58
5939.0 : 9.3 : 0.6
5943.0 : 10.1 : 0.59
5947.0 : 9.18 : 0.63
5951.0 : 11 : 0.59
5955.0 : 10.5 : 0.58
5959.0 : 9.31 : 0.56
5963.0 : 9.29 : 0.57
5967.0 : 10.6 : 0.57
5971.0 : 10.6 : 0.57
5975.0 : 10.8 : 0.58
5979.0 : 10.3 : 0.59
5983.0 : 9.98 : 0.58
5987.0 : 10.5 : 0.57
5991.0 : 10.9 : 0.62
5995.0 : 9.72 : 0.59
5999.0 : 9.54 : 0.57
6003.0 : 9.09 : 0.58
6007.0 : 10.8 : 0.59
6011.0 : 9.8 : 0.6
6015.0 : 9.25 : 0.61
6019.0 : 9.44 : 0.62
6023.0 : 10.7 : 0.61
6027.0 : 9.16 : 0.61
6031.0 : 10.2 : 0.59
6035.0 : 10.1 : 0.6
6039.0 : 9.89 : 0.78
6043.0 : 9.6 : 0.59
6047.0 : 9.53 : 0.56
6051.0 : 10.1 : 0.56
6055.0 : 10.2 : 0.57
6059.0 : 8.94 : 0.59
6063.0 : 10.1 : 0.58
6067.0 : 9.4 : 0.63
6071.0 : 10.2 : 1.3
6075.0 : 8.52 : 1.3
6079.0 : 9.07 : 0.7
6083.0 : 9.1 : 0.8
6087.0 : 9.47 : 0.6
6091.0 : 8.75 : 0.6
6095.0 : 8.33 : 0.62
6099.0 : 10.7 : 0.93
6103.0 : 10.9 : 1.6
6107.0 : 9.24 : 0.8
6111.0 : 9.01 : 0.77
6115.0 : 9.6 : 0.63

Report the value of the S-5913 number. 11.2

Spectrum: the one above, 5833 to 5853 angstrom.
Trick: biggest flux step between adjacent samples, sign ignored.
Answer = 1.84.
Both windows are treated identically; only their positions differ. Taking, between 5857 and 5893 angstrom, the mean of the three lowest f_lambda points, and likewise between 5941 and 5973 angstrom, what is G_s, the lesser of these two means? 9.3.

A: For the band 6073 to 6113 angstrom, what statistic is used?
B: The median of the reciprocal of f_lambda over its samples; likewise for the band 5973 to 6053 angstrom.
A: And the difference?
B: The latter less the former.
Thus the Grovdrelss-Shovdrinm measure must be -0.0094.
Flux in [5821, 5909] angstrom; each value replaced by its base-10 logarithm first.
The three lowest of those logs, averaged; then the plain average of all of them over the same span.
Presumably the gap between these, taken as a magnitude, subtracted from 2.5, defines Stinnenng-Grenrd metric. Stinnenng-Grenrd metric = 2.44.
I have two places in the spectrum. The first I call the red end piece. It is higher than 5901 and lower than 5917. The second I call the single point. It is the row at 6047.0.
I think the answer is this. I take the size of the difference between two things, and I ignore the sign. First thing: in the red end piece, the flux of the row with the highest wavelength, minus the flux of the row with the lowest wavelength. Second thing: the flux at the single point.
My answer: 9.9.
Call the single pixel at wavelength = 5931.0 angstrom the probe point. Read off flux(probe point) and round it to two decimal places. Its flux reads 9.49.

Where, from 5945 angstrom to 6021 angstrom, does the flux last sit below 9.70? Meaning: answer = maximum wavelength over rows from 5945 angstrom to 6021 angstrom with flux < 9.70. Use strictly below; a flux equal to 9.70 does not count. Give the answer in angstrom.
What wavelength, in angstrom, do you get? 6019.0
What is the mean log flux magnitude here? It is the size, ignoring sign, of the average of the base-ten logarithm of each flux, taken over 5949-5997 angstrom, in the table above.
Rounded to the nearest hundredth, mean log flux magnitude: 1.01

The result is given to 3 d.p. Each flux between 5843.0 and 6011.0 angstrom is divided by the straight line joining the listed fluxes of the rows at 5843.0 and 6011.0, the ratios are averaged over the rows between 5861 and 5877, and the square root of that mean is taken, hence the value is 0.985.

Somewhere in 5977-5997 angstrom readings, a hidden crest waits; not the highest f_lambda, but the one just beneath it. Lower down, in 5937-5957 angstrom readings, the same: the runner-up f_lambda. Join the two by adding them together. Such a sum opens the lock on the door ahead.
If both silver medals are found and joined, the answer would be 21.00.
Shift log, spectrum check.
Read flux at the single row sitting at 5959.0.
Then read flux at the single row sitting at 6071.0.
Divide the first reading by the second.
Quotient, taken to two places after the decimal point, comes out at 0.91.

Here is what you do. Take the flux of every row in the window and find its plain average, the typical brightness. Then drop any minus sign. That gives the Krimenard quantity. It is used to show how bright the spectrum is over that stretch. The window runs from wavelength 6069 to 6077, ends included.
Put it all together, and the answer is 9.4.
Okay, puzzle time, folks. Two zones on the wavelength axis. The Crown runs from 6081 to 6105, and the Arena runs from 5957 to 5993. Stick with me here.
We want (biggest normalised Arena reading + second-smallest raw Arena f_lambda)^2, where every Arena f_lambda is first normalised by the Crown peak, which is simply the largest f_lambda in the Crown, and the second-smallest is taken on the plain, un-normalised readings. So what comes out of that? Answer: 106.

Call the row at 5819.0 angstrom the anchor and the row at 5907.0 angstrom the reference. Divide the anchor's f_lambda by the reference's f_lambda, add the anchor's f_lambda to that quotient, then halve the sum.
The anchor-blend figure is 5.2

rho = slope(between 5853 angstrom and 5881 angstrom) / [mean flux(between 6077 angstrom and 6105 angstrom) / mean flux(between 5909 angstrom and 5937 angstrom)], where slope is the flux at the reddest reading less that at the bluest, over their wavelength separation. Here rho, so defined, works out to 0.019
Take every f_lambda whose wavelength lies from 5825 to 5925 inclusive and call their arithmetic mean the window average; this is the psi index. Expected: 10.1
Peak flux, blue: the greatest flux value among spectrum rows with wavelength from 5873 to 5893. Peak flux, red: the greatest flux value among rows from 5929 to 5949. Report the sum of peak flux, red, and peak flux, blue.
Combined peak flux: 22.3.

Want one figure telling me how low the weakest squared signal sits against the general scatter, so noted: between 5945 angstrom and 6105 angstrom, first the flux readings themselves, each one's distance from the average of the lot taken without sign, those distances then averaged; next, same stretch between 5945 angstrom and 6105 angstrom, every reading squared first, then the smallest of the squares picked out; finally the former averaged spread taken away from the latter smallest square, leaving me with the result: 69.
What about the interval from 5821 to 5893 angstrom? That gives 81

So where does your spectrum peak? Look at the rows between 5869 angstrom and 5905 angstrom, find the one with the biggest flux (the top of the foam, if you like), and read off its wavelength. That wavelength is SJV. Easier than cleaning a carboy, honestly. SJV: 5875.0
